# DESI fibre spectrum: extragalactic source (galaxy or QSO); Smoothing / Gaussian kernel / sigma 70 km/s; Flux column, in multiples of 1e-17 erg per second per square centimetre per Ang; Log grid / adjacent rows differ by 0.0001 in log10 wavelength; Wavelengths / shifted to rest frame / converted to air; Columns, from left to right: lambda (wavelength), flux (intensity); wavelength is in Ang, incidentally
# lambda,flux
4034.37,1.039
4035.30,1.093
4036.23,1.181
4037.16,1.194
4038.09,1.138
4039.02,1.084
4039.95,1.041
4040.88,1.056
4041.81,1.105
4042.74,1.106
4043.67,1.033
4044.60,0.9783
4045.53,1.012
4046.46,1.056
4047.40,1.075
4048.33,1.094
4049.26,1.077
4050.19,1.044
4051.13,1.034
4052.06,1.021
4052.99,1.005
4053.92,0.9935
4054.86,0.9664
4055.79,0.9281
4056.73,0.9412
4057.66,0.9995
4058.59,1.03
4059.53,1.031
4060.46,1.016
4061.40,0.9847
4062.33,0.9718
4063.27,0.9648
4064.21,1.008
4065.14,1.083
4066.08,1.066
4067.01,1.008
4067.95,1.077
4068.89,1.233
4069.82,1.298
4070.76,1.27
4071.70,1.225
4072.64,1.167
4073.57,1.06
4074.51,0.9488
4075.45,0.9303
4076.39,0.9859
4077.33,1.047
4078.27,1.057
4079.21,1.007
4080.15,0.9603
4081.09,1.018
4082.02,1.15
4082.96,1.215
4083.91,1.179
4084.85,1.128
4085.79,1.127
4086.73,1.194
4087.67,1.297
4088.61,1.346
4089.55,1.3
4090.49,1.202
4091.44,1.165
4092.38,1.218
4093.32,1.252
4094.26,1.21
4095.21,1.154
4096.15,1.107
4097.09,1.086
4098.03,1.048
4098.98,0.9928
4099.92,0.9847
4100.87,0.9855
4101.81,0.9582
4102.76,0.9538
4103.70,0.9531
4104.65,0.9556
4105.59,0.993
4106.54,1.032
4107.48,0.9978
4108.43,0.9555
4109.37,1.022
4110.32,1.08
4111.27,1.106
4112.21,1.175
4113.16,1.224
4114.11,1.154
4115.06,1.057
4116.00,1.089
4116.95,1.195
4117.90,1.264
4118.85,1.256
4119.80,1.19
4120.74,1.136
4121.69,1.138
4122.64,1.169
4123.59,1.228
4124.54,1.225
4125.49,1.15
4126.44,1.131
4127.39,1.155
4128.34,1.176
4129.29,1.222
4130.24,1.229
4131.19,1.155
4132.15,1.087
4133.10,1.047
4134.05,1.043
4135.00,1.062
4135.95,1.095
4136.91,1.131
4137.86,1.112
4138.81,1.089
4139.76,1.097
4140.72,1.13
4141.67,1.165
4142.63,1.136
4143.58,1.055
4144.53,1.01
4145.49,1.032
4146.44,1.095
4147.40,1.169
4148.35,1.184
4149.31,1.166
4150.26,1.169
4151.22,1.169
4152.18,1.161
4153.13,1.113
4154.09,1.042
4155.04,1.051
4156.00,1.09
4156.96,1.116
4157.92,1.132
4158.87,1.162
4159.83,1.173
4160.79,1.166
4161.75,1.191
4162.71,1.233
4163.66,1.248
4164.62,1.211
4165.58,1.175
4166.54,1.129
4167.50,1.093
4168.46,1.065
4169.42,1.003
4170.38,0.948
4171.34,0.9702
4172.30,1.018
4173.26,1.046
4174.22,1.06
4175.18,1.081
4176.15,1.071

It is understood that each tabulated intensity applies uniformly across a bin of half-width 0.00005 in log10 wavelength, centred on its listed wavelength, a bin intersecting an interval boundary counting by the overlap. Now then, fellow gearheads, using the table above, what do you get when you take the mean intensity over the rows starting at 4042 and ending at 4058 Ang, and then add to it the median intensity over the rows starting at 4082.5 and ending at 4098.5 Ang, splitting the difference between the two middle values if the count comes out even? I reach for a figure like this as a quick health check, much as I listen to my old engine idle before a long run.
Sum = 2.22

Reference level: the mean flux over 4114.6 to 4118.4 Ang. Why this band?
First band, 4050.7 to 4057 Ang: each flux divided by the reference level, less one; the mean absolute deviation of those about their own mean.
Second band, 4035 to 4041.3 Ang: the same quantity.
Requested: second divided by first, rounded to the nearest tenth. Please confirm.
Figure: 1.5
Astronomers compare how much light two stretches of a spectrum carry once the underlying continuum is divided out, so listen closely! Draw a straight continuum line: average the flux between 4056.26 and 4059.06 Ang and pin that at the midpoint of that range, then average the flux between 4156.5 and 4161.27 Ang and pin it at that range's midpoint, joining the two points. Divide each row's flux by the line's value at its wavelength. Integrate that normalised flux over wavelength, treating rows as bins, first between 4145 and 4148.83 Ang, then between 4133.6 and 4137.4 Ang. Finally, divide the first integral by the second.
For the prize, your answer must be 1.02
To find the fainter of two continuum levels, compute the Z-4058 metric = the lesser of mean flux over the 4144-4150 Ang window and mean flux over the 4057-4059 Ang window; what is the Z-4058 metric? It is 1.01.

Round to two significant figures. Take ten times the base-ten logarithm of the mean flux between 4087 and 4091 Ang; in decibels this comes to 1.1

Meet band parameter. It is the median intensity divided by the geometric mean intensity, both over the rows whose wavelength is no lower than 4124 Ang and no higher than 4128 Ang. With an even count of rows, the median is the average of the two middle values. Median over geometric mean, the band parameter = 0.99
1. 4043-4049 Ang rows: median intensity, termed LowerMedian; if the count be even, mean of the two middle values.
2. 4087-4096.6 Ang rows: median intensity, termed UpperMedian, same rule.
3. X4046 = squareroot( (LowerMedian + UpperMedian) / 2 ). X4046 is 1.063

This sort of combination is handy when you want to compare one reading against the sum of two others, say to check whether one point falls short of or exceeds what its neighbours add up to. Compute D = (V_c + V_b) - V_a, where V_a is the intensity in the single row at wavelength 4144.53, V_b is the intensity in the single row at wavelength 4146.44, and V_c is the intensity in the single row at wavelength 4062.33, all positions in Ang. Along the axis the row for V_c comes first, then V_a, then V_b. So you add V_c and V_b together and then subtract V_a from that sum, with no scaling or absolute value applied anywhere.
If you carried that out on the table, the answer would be 1.06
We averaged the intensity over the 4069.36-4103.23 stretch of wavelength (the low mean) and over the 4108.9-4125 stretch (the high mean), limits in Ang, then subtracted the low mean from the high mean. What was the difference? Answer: 0.042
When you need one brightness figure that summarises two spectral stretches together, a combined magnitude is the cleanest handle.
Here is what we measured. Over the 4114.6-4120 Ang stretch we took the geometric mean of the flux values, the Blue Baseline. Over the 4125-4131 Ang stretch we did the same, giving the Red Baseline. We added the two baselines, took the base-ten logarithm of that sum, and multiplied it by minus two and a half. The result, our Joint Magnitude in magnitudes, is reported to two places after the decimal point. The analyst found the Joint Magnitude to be -0.93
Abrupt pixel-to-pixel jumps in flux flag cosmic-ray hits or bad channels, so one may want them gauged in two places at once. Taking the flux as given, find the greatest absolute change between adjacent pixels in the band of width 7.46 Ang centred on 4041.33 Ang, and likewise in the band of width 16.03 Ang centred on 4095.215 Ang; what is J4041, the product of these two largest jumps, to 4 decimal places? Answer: 0.0072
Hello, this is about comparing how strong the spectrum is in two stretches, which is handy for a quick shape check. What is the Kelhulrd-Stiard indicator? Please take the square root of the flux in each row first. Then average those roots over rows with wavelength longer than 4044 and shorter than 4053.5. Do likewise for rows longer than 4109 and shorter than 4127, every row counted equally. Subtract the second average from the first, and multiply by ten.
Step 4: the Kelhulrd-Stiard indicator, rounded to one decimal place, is -0.6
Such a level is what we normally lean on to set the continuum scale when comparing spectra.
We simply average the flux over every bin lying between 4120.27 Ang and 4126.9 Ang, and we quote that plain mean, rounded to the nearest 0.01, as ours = 1.17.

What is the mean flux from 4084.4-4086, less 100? -98.9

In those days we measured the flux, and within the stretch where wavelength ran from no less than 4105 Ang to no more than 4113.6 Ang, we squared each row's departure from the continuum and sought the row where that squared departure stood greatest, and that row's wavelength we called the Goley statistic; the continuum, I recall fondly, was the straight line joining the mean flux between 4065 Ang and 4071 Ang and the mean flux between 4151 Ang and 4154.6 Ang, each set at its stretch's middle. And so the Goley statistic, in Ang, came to 4108.43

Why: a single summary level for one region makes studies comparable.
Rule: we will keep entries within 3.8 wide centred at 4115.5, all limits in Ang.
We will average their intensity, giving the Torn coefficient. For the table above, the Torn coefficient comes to 1.12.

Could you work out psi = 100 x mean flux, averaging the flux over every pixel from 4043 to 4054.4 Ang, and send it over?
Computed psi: 104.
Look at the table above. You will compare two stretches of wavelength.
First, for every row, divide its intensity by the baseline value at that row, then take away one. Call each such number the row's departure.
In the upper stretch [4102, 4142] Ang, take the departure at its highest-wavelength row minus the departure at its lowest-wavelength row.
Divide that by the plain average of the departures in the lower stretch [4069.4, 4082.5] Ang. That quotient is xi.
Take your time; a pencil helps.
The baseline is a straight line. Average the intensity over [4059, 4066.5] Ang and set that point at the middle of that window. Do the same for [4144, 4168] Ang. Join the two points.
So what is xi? 3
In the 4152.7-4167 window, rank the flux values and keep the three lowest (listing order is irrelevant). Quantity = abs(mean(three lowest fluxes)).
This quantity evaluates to 1.06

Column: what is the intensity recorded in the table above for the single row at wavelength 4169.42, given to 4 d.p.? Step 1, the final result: 1.0030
